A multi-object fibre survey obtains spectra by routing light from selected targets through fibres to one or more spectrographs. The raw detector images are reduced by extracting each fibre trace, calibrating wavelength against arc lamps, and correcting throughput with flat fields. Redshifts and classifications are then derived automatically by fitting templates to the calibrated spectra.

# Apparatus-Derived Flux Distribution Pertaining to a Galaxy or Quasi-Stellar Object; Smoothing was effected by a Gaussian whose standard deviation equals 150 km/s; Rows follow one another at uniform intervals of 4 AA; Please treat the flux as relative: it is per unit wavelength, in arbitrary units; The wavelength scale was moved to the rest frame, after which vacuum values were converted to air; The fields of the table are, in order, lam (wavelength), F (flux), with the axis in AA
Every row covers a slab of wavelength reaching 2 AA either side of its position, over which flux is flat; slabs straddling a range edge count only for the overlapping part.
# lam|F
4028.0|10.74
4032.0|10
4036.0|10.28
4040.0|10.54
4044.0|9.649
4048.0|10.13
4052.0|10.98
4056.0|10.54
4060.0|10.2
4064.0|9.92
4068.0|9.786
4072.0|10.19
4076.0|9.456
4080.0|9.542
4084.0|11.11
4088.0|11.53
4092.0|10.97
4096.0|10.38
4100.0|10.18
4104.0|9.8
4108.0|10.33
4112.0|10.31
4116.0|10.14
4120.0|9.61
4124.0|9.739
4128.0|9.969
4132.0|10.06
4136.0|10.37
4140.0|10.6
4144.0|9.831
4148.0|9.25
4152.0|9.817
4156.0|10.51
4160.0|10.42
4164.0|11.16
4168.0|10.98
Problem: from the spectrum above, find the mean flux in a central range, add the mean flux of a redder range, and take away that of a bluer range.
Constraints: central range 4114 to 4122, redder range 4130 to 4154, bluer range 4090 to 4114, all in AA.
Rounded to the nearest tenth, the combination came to 9.5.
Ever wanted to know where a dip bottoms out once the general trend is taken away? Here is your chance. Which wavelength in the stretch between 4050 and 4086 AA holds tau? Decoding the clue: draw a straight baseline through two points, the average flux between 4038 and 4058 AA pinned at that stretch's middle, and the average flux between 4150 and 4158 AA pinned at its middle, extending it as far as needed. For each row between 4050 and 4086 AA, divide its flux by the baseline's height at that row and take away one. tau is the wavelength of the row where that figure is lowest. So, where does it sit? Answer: 4076.0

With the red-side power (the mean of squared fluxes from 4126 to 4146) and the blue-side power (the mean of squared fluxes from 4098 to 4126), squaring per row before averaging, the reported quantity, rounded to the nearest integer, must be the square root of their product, 102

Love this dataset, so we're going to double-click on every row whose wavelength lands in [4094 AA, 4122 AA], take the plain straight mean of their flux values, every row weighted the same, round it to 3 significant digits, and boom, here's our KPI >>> 10.1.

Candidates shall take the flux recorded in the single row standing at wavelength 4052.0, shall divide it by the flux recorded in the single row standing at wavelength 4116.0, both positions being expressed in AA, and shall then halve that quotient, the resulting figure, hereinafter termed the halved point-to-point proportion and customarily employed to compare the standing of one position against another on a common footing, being 0.54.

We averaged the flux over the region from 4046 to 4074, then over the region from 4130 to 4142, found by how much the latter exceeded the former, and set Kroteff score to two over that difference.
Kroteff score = 21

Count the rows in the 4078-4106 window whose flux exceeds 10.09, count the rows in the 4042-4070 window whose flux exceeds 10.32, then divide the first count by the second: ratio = 2.50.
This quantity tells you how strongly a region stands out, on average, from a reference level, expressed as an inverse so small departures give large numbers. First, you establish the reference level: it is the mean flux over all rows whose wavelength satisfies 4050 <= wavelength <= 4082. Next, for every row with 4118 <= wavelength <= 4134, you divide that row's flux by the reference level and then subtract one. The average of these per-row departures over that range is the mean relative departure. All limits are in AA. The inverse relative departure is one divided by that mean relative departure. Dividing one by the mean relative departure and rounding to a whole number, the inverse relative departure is -43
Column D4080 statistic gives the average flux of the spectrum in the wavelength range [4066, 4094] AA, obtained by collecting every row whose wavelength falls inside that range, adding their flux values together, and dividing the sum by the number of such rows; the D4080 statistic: 10.4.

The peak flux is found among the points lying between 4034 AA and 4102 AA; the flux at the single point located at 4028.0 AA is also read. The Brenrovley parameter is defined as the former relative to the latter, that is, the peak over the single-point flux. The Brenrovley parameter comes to 1.07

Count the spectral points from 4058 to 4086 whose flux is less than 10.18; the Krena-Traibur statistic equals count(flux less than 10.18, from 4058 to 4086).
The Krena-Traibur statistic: 4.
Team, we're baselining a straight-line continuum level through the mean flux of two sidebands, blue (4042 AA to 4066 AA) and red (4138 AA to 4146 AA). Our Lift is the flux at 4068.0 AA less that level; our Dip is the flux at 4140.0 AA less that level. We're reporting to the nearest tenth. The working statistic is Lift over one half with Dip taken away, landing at -3.9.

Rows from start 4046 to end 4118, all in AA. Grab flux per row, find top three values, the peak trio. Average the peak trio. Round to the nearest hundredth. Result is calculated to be 11.21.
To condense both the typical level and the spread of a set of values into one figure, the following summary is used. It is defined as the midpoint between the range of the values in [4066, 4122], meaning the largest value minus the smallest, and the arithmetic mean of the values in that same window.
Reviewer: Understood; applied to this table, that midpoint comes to 6.16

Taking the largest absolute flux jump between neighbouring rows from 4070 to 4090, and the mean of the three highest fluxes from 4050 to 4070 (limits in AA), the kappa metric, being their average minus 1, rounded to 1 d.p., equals 5.1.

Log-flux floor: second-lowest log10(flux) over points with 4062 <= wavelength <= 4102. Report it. 0.9796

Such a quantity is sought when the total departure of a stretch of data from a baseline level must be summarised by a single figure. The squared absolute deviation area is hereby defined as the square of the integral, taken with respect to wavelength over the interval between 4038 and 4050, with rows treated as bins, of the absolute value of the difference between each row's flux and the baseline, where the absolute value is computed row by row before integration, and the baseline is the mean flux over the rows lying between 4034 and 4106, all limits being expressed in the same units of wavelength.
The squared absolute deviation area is 18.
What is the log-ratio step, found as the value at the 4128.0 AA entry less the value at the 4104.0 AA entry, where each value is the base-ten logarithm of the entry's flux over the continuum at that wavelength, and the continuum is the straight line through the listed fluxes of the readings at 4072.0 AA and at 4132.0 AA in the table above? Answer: 0.010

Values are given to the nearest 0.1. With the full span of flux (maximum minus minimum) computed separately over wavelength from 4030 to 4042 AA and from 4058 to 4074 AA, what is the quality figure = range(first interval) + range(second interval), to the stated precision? 1.0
